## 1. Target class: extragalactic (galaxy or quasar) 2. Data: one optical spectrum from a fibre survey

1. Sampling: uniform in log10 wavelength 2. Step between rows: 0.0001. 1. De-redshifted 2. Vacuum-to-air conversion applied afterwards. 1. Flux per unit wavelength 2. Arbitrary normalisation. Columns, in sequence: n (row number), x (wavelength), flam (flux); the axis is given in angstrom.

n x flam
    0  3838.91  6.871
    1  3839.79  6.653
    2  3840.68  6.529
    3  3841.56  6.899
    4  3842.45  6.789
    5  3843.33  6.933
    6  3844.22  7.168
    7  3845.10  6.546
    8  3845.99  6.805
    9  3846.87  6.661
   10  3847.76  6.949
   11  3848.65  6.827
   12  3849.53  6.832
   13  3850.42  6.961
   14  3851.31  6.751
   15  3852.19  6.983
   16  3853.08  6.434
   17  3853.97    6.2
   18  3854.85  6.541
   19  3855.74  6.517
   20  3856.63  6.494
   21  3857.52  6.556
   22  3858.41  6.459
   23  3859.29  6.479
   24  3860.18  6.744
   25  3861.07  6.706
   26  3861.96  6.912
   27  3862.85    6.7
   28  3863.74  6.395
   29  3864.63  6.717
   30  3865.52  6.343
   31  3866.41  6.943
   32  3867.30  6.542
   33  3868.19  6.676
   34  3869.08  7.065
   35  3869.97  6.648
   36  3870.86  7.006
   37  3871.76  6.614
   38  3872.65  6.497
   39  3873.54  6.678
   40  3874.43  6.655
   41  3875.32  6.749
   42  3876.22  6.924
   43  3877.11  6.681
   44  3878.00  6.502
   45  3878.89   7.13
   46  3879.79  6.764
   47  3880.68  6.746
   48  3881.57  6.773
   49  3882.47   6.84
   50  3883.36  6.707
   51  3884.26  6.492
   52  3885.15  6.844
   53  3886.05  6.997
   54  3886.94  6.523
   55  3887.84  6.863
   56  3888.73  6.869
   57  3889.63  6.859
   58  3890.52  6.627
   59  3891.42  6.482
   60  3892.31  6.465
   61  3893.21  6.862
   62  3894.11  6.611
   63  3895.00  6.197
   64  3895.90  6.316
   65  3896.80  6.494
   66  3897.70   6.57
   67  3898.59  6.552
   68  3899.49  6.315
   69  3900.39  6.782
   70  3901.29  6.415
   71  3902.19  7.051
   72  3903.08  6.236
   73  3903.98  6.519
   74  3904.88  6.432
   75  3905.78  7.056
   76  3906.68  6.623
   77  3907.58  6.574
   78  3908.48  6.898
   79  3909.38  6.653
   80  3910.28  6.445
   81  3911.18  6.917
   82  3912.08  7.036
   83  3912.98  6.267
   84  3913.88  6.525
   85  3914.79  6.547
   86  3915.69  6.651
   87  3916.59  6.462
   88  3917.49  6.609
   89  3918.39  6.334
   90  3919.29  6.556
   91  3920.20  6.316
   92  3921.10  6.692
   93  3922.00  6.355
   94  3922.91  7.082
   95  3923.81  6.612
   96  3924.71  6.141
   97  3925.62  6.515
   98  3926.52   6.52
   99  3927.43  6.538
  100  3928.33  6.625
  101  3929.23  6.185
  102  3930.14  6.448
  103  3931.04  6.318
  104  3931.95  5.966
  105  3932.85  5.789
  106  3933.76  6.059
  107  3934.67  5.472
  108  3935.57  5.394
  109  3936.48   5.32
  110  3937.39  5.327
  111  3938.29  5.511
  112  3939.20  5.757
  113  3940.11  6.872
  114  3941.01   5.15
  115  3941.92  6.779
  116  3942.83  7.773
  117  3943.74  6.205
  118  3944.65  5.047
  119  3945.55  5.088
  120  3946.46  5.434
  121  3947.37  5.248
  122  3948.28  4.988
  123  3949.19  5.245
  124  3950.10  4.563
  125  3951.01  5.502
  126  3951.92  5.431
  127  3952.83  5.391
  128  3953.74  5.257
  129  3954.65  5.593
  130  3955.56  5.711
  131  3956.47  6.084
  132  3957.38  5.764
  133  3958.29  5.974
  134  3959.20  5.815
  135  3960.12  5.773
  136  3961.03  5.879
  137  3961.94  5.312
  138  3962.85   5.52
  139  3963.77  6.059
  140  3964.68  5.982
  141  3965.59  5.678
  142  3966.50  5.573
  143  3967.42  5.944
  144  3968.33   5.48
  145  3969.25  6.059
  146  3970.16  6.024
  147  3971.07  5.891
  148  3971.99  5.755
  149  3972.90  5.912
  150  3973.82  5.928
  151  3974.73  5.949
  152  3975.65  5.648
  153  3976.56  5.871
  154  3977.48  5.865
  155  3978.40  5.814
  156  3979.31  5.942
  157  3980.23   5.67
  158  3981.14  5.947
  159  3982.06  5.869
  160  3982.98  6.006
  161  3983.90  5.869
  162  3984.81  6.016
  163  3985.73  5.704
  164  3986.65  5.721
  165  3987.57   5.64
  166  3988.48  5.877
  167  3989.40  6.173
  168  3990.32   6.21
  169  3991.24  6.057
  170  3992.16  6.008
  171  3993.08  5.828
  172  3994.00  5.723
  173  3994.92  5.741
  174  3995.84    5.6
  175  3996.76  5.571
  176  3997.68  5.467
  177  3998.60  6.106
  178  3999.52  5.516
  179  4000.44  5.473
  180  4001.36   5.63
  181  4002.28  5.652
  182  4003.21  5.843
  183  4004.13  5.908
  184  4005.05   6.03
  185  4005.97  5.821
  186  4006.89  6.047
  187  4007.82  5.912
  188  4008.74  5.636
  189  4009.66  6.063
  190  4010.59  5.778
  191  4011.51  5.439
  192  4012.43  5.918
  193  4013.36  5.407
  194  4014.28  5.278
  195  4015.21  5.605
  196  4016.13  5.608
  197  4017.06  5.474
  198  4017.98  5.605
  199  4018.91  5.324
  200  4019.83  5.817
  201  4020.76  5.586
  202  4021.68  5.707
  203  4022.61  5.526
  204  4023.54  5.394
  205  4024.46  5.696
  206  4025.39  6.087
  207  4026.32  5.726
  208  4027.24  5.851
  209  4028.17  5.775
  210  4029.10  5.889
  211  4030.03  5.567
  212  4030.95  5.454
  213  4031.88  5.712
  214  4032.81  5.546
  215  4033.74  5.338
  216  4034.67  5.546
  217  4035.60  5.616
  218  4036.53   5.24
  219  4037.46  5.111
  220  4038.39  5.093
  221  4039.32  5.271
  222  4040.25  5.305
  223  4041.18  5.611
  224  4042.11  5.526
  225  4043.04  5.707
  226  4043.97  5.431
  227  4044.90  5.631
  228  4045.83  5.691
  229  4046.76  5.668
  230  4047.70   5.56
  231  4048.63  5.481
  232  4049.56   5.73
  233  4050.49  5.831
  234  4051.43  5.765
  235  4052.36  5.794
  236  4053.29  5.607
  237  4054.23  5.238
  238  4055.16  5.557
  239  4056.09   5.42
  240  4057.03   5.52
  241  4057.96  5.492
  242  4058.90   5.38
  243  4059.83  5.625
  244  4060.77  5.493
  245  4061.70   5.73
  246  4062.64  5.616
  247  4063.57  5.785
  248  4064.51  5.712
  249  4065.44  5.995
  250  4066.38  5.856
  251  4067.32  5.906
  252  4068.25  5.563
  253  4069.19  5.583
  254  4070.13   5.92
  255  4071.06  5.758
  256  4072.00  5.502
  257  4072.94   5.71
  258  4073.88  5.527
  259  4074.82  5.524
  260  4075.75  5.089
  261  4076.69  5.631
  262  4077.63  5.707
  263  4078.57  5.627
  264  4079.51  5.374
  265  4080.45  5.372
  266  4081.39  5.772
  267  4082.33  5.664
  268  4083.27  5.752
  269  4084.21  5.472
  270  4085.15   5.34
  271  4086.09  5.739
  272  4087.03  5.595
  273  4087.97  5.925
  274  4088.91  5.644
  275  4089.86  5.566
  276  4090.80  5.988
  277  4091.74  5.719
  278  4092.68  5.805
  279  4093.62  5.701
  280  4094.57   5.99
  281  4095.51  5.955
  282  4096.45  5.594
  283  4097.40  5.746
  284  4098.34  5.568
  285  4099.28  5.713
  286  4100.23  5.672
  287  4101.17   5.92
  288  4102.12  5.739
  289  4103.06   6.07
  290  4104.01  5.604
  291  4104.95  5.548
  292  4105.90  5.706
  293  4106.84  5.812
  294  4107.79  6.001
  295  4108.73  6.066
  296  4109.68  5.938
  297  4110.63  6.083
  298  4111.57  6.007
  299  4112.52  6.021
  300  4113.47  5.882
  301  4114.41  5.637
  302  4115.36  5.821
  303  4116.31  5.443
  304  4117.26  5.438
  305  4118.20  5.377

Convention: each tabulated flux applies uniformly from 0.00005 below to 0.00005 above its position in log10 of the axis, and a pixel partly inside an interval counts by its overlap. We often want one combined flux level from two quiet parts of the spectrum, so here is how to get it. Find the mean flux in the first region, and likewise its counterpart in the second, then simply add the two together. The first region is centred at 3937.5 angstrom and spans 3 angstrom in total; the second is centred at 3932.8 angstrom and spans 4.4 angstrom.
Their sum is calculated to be 11.3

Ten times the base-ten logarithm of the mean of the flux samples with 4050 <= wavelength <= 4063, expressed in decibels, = 7.46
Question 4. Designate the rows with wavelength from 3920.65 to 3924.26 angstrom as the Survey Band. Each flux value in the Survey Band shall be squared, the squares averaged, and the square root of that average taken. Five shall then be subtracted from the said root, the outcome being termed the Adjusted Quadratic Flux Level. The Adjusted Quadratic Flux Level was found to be 1.69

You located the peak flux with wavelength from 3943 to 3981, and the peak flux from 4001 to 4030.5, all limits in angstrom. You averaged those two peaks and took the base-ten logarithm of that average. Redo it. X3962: 0.789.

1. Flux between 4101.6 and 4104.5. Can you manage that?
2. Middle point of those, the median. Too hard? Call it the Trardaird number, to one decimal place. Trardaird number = 5.7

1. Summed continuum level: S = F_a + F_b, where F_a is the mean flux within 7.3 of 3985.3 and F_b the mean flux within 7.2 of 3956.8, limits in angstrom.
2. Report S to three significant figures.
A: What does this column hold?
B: 11.5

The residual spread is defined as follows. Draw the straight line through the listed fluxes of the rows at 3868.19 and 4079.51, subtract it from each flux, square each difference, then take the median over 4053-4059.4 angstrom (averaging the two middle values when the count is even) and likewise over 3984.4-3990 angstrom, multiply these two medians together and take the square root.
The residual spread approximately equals 0.017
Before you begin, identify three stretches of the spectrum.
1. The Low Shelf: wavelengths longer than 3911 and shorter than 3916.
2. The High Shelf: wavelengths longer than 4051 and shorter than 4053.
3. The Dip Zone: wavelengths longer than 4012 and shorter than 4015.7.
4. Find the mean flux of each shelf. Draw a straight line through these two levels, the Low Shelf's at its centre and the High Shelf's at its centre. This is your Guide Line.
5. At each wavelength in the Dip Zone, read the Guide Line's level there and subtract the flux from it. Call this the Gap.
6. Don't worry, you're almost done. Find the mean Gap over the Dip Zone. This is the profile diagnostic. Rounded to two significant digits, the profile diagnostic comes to 0.47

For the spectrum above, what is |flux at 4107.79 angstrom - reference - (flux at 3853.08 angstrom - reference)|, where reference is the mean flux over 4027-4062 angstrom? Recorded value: 0.43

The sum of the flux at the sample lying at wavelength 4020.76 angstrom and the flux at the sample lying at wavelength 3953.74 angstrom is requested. 10.8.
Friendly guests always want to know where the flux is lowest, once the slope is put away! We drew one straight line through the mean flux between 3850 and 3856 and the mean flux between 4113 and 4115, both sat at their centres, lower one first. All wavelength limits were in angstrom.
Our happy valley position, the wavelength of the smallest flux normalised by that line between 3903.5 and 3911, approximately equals 3904.88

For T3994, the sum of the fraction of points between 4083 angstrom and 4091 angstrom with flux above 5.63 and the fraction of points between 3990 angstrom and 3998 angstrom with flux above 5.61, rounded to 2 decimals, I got 1.22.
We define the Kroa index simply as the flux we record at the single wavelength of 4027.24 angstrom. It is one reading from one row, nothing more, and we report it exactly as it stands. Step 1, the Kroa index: 5.851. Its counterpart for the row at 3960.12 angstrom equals 5.773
